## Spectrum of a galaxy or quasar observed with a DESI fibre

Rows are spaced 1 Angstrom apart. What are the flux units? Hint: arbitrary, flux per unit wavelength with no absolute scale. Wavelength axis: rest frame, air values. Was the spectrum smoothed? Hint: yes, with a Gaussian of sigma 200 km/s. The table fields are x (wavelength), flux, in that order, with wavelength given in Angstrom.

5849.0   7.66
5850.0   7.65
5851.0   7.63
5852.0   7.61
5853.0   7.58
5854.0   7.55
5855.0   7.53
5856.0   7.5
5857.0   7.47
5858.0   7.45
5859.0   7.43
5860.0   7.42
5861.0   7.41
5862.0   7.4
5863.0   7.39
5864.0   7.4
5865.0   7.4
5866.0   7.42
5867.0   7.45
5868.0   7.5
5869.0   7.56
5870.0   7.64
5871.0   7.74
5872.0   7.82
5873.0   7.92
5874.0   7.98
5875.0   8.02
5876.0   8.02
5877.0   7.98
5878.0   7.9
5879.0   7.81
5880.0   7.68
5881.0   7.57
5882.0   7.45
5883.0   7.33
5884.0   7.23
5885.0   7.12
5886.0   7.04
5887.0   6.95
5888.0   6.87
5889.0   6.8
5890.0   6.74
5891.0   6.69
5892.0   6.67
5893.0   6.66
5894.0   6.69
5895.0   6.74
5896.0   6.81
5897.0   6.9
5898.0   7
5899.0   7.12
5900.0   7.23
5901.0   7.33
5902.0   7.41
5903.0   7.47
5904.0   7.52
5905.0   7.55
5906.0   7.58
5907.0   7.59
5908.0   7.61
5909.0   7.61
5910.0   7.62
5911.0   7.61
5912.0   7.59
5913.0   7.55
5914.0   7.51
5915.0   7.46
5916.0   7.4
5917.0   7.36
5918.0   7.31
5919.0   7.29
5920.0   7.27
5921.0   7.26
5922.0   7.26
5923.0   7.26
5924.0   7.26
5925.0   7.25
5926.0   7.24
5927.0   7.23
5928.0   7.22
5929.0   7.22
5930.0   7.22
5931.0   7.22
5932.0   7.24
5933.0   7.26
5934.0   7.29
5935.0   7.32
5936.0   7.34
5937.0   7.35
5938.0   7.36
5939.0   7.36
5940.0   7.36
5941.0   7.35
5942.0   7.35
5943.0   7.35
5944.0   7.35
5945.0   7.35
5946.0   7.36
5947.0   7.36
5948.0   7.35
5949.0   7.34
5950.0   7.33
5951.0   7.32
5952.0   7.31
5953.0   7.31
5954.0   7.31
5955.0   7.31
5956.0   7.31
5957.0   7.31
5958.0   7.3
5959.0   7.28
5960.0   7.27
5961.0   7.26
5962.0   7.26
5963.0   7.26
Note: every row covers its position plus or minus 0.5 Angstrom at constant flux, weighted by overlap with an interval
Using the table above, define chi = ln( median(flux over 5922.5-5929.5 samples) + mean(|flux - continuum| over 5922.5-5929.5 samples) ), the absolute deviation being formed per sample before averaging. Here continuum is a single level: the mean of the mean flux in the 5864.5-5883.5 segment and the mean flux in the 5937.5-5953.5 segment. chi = 2.02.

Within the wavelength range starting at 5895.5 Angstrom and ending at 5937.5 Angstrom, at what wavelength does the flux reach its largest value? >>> 5910.0 Angstrom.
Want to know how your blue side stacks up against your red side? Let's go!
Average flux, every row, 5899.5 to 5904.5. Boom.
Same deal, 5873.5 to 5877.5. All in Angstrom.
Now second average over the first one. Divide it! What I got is 1.08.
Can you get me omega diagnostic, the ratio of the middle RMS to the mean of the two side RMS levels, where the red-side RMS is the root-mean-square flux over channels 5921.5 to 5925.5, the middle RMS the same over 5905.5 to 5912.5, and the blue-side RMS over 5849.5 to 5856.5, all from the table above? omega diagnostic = 1.02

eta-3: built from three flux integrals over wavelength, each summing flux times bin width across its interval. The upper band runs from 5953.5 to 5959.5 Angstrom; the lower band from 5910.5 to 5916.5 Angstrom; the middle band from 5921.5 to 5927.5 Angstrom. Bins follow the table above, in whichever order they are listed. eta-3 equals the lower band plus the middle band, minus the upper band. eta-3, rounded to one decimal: 44.8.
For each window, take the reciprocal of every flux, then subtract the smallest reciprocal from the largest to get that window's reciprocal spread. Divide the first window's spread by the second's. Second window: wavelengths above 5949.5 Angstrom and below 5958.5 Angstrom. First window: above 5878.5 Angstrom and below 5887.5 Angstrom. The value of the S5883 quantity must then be 28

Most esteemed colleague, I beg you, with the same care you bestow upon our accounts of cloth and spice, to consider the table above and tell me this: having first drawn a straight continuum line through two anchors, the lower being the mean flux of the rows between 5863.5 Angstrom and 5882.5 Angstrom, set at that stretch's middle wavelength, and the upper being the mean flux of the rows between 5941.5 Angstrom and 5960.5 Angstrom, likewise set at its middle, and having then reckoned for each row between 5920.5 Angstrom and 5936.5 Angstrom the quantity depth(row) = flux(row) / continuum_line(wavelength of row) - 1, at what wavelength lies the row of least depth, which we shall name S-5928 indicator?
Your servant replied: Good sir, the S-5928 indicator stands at 5928.0 Angstrom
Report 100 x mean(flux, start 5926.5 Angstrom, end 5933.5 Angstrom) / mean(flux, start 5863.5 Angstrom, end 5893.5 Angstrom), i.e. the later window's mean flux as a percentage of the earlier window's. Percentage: 97.5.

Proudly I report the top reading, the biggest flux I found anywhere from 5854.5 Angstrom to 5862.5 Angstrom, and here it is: 7.53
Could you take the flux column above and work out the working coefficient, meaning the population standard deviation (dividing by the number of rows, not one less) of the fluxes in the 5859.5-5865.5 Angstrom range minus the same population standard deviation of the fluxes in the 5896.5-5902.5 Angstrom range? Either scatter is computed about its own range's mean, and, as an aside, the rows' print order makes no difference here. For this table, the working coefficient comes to -0.17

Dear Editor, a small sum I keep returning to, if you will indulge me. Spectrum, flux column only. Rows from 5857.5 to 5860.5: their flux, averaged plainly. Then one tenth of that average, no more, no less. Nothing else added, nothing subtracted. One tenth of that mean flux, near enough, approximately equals 0.743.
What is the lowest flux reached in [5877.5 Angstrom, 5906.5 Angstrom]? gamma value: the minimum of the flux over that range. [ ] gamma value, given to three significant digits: 6.66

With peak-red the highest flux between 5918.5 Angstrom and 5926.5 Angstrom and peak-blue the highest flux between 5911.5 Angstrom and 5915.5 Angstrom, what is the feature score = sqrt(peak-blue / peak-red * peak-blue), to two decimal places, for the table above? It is 2.81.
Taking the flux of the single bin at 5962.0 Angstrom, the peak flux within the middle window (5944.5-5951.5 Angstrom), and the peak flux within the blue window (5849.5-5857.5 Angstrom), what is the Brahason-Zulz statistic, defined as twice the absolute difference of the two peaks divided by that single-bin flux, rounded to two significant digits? 0.080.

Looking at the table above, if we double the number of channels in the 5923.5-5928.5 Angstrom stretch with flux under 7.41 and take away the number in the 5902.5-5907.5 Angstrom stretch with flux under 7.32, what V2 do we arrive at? 10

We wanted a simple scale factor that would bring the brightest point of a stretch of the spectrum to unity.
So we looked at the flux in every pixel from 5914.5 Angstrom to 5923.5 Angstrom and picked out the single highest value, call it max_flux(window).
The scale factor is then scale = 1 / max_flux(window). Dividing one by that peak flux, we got 0.1340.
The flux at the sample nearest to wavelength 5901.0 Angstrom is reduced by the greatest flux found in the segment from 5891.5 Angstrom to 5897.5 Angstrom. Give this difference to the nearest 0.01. 0.43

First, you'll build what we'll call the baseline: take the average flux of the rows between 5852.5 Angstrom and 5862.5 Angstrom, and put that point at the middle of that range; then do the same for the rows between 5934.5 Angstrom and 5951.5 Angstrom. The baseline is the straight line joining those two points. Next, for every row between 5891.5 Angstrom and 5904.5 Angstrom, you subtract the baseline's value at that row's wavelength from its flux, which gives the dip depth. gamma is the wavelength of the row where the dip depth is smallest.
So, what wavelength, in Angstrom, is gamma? 5893.0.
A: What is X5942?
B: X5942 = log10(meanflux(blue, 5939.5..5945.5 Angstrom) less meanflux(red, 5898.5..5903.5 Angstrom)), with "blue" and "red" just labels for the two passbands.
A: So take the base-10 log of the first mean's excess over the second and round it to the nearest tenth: -1.4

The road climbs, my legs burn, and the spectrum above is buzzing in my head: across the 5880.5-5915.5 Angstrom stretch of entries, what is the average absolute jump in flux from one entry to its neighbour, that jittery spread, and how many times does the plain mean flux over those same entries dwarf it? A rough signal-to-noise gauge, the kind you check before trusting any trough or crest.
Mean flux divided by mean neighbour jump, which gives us 121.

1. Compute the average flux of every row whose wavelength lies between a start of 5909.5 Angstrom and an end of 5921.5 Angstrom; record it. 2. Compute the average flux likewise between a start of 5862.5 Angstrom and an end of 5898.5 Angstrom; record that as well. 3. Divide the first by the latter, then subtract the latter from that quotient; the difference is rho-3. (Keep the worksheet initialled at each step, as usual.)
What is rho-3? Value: -6.3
